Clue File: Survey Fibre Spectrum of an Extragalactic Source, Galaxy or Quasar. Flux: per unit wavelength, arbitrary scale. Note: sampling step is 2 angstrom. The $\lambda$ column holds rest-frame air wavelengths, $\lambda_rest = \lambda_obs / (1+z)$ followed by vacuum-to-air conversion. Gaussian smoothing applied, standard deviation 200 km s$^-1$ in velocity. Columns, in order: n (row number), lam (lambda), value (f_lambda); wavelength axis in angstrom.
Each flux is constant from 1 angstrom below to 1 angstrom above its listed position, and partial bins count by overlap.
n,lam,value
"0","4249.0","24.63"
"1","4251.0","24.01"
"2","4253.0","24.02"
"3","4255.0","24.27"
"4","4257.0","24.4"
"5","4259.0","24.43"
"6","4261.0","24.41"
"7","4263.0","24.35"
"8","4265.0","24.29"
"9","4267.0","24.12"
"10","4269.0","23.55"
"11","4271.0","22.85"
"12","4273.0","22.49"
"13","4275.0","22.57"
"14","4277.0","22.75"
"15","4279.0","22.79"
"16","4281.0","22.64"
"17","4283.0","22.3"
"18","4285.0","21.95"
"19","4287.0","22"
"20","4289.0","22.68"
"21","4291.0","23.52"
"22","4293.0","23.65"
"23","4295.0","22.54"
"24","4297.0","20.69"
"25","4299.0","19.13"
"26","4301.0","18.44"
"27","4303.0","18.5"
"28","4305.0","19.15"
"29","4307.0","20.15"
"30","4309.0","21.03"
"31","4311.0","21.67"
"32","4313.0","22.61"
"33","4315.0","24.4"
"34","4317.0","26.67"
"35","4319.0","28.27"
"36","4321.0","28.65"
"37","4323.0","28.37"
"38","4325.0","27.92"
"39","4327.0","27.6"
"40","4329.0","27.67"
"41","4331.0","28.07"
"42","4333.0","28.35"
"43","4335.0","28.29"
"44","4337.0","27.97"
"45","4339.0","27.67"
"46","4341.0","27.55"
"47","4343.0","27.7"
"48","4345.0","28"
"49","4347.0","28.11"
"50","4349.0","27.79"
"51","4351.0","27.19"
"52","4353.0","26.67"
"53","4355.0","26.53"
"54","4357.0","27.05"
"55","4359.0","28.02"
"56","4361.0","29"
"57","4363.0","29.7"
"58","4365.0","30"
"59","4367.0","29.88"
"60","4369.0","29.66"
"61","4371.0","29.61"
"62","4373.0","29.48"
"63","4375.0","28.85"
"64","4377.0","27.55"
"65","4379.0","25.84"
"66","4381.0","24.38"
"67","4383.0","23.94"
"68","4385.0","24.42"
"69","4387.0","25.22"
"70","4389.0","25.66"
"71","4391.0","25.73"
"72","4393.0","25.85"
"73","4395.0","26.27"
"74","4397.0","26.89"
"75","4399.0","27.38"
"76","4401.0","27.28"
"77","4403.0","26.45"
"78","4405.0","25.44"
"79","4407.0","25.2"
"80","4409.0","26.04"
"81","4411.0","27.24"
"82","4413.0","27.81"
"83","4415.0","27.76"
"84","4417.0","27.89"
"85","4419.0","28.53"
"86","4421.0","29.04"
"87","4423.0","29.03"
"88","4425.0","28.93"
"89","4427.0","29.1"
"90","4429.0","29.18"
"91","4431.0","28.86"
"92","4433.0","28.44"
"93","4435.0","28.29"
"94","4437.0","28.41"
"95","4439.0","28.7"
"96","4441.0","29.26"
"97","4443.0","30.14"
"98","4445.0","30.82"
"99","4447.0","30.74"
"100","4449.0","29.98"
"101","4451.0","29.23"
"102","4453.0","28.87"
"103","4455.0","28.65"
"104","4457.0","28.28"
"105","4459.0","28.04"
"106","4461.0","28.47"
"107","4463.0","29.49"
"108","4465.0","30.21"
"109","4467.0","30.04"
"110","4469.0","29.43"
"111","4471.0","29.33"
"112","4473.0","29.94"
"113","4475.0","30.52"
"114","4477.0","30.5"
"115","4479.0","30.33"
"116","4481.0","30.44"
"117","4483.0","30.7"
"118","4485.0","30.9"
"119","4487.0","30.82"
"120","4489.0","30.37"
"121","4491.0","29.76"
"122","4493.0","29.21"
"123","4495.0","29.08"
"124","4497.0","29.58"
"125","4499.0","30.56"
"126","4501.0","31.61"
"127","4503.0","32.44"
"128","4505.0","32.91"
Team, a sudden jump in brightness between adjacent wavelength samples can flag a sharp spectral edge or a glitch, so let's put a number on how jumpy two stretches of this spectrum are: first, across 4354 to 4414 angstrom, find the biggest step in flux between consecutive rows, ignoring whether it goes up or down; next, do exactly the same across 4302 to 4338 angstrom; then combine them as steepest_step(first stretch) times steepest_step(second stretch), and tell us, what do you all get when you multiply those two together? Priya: 3.9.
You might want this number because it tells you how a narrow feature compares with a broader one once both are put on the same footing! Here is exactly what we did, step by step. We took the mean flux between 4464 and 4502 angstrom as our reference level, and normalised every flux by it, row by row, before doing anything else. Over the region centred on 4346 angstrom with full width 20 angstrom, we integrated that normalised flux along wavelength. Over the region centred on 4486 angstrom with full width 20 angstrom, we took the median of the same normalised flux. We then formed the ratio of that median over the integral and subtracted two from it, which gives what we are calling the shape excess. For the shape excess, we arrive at -1.945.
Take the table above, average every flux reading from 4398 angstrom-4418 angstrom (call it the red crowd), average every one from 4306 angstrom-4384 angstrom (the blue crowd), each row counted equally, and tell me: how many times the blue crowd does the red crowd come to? 0.99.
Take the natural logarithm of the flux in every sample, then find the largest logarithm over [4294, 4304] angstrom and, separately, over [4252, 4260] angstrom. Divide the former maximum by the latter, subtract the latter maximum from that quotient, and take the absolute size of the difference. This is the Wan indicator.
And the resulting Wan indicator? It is 2.22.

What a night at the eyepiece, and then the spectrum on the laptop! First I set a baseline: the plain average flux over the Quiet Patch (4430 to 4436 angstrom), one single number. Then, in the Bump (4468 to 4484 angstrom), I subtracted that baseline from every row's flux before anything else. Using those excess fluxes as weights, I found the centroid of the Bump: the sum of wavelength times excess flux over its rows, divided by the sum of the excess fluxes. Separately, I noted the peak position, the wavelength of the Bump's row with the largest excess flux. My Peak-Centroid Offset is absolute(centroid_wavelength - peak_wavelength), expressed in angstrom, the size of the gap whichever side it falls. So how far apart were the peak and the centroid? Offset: 5.8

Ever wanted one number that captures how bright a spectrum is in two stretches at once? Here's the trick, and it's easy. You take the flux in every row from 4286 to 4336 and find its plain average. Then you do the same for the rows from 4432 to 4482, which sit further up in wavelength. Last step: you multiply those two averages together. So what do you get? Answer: 707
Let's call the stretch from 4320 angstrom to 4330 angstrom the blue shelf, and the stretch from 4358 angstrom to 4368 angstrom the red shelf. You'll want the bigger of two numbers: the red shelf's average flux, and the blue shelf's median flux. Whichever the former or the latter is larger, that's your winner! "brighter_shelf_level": 29.3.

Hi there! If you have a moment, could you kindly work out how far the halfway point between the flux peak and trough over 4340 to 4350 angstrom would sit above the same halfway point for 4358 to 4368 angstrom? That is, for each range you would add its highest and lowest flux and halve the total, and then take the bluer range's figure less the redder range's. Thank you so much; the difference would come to -1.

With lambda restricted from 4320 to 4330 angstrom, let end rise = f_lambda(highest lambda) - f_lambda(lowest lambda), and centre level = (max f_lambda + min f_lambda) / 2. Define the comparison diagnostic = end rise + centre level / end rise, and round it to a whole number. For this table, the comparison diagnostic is -30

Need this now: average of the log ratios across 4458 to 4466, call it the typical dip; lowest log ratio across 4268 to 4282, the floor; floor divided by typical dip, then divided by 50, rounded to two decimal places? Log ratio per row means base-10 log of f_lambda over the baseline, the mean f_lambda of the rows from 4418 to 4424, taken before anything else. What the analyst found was -0.83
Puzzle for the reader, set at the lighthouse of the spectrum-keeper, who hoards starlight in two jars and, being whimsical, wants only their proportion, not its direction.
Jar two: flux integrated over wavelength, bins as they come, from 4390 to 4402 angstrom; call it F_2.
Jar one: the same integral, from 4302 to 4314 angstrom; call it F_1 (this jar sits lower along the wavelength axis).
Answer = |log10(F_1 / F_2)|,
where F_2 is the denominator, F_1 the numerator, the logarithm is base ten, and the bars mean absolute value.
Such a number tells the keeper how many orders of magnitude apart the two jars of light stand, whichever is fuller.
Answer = 0.11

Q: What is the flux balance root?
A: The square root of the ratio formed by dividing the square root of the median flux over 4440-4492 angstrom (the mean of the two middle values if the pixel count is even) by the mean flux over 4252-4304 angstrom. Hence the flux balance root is 0.492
